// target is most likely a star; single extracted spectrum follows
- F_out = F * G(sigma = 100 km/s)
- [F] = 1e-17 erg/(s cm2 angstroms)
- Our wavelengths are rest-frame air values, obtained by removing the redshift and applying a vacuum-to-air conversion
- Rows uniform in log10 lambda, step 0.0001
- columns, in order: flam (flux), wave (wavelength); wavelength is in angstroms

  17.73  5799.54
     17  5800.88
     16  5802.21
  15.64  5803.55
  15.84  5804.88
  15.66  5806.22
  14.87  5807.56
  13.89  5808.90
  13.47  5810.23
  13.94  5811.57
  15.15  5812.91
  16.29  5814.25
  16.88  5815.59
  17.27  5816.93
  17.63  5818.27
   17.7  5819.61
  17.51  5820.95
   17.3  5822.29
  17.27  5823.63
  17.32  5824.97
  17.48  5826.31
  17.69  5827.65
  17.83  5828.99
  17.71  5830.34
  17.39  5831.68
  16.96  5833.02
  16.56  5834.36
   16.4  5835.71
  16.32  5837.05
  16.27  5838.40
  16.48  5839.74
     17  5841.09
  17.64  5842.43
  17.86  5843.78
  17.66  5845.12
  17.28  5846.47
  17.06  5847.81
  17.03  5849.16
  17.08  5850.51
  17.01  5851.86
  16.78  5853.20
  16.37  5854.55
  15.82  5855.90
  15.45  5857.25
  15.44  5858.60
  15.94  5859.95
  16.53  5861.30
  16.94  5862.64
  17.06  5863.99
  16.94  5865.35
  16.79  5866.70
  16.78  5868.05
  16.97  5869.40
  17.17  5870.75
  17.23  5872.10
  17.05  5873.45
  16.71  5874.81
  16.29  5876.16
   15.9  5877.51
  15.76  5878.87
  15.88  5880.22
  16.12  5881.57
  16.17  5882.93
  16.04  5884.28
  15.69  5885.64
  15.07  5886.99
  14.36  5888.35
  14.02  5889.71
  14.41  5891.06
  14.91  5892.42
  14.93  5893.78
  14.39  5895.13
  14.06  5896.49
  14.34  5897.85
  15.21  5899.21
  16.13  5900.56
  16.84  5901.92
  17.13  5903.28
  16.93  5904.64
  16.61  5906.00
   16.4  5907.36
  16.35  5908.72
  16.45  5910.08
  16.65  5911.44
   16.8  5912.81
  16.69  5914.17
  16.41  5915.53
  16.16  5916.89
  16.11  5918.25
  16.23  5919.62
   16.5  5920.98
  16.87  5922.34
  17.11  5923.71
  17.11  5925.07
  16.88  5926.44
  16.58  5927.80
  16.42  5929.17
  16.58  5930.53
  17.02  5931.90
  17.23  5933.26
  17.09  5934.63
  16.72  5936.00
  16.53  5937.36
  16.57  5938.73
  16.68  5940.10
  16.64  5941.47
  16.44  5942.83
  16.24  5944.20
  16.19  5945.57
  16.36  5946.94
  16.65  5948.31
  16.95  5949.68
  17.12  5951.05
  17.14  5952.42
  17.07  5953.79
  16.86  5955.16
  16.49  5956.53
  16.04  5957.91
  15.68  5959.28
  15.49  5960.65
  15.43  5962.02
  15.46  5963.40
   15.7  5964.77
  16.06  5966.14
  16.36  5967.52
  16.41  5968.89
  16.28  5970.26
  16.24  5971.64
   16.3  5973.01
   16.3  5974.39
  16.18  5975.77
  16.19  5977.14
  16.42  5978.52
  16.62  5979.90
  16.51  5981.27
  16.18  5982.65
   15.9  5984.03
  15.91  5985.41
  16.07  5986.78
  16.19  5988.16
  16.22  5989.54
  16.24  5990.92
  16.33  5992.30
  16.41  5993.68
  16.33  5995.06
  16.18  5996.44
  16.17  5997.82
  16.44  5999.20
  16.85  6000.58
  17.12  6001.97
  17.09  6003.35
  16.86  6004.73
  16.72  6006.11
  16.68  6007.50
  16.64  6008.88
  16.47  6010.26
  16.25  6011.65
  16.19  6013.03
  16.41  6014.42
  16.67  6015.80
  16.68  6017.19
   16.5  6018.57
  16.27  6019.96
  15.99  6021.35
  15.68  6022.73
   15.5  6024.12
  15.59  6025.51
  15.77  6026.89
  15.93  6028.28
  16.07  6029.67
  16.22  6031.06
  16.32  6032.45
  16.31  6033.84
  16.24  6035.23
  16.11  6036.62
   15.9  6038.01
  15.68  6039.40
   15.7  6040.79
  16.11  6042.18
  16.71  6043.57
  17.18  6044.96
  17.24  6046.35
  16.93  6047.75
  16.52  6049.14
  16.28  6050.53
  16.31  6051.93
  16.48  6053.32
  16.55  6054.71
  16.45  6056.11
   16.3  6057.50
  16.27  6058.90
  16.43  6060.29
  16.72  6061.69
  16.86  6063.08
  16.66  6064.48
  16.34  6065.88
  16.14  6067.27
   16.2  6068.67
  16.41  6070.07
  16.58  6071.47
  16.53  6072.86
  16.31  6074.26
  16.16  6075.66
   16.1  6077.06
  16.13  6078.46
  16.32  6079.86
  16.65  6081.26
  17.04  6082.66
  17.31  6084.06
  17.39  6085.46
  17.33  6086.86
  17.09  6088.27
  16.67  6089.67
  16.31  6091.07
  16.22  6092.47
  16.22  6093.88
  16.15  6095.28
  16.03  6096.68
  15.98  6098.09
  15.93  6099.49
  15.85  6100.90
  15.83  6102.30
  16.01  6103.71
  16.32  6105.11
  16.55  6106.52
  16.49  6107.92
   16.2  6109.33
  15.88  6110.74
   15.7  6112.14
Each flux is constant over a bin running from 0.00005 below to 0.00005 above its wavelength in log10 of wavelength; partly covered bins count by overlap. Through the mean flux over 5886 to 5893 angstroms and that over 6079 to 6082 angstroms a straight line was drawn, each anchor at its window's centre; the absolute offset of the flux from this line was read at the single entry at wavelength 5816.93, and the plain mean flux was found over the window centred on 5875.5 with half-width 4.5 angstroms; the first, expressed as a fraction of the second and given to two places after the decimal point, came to 0.21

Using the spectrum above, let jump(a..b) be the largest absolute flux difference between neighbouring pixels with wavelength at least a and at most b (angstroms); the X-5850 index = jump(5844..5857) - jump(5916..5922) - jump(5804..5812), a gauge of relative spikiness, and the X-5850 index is -0.7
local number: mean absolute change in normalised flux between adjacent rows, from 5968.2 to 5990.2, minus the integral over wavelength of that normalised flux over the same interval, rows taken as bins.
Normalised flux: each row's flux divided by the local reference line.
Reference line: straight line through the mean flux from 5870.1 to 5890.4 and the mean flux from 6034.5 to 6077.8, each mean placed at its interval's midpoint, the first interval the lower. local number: -22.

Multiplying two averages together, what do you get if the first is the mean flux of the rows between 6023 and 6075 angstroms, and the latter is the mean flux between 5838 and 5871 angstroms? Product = 274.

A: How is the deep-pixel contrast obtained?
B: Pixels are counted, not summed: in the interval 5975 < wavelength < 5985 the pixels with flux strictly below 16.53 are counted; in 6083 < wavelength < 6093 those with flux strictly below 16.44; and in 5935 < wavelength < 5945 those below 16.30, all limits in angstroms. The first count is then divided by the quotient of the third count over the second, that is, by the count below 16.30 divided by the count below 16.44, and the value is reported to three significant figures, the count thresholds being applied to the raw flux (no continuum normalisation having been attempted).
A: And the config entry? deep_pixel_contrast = 12.0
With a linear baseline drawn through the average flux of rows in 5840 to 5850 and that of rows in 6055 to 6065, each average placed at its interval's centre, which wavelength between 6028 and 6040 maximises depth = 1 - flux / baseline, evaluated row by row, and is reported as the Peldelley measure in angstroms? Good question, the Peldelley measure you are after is 6039.40 angstroms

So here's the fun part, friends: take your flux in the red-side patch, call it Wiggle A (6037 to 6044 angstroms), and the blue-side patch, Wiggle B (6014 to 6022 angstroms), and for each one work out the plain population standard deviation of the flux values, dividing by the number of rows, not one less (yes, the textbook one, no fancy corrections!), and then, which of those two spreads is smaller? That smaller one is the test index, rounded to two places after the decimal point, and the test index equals 0.24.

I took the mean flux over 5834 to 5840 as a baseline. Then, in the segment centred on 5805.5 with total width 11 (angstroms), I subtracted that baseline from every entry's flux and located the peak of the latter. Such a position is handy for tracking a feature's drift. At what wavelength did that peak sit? 5800.88 angstroms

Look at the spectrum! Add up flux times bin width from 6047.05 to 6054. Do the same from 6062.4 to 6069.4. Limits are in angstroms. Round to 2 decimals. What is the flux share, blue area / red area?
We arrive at 1.00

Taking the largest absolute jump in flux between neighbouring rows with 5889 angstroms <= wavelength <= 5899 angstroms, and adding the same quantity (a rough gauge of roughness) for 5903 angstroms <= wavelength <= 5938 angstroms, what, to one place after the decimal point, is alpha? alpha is 1.0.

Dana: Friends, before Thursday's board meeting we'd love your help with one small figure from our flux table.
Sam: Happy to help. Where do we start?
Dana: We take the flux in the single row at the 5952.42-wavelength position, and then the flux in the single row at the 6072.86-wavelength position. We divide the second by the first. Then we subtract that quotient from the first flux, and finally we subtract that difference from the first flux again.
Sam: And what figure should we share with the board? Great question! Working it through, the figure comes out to 0.96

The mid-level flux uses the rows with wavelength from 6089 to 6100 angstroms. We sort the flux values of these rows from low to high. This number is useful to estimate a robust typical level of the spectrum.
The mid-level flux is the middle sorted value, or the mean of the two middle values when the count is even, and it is 16.2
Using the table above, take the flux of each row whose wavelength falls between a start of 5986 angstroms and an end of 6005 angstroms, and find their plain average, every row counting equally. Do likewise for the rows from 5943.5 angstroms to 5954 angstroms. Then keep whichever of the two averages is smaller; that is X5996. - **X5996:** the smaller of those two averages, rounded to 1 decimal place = 16.5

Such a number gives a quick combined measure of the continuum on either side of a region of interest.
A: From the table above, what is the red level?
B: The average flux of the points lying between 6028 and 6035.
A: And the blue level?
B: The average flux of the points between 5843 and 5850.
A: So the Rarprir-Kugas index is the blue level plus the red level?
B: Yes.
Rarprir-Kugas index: 33.5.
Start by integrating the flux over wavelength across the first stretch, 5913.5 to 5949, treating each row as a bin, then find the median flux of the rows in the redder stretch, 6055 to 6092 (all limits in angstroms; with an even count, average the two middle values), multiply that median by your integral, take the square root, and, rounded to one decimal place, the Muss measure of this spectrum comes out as 98.5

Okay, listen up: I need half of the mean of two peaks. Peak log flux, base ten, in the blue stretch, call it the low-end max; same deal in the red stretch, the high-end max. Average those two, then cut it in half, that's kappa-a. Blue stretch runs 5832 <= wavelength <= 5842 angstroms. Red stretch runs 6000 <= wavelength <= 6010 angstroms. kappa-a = 0.616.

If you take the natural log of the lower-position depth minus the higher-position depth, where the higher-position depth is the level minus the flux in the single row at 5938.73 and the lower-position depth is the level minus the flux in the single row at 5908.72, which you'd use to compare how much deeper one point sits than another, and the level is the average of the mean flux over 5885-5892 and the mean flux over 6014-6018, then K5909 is -1.5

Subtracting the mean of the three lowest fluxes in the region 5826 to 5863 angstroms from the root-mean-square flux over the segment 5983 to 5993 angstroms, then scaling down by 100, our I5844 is 0.0055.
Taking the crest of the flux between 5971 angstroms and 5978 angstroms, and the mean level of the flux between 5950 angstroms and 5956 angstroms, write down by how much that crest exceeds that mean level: -0.7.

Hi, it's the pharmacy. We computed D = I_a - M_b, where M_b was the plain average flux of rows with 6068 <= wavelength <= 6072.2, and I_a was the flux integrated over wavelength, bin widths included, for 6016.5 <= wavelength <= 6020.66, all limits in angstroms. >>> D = 52.1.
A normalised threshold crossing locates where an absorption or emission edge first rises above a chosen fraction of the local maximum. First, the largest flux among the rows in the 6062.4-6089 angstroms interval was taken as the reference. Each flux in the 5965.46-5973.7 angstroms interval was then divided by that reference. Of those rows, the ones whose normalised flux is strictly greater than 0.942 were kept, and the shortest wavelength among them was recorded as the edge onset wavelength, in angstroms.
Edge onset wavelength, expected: 5968.89 angstroms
